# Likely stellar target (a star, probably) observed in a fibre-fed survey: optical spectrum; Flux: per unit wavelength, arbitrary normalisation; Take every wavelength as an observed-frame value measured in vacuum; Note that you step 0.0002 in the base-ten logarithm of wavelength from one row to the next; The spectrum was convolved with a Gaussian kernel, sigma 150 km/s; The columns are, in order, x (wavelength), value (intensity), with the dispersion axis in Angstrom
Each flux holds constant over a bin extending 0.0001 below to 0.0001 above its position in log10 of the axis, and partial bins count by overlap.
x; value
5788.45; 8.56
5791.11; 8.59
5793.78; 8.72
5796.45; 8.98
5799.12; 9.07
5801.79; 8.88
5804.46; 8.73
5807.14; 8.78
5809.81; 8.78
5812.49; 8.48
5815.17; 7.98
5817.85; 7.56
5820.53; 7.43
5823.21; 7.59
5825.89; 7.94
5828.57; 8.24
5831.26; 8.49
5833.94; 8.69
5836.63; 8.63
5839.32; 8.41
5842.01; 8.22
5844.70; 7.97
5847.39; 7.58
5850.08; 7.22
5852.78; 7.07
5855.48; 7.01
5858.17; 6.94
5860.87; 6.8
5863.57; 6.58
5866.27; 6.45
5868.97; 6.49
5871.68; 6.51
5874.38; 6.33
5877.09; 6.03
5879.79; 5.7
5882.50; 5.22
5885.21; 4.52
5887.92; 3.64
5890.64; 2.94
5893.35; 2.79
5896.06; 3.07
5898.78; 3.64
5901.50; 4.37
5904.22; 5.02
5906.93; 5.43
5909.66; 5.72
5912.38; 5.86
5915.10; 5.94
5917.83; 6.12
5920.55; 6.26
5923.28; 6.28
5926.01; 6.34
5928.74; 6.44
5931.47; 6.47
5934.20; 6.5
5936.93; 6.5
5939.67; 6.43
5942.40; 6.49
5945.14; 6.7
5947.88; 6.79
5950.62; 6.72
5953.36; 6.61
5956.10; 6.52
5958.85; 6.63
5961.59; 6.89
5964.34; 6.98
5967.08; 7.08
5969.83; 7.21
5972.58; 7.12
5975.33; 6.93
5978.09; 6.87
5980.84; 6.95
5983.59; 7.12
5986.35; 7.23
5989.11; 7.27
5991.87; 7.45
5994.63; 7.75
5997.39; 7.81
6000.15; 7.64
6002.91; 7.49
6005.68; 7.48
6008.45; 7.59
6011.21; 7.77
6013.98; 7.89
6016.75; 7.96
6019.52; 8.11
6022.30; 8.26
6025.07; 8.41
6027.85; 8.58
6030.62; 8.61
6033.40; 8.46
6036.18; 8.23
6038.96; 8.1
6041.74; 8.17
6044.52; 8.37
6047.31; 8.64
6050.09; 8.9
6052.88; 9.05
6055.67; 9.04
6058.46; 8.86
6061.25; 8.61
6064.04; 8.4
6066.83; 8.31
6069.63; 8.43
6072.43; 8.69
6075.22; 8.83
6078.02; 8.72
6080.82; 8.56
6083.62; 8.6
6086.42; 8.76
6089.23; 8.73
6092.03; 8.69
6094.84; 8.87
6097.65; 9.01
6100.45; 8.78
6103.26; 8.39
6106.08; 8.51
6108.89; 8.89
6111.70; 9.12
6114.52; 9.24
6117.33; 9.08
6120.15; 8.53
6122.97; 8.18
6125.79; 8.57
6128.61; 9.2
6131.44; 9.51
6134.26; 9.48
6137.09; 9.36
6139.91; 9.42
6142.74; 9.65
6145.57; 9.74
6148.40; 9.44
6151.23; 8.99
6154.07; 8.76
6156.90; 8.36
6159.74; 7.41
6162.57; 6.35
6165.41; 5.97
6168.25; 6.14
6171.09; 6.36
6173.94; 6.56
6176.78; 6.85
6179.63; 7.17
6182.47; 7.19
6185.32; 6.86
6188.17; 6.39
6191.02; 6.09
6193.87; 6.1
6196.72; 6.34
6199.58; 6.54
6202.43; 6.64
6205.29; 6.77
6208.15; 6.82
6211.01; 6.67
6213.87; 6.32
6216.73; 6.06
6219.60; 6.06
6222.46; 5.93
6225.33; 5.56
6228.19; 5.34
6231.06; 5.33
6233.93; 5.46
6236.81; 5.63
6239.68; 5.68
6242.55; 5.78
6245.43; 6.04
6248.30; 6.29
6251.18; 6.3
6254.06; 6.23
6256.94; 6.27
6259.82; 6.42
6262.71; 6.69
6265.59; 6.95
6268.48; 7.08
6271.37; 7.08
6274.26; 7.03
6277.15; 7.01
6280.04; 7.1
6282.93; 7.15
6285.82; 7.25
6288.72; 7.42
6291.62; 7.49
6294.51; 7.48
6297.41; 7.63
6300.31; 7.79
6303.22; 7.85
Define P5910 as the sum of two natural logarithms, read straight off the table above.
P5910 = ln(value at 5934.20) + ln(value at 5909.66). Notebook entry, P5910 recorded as 3.62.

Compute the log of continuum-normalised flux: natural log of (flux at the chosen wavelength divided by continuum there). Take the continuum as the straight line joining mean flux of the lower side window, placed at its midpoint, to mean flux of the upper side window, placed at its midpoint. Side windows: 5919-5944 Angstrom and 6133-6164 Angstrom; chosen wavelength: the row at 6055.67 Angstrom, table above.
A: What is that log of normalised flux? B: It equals 0.15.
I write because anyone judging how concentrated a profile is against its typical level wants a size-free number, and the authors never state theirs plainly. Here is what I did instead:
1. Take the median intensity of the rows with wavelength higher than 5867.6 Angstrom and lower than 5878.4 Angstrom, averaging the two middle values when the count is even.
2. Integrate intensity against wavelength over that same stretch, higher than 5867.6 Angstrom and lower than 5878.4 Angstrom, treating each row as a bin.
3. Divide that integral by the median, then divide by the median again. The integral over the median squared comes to 1.7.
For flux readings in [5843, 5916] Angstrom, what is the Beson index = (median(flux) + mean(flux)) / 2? 5.8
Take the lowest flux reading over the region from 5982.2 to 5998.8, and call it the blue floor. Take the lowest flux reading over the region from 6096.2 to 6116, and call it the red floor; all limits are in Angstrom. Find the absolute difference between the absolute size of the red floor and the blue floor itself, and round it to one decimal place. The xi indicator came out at 1.3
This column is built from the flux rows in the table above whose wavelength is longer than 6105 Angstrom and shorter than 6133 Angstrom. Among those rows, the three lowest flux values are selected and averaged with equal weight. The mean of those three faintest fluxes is 8.4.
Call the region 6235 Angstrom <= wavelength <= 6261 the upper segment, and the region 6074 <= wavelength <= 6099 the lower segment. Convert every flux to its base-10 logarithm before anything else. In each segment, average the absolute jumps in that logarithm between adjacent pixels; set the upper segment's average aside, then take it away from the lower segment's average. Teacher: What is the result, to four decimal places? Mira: -0.0030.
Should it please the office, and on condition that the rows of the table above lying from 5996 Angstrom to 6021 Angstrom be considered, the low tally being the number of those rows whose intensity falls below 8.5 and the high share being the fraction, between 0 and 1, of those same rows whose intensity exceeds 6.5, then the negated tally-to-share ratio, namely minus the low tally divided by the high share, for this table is -9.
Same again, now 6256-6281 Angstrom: -12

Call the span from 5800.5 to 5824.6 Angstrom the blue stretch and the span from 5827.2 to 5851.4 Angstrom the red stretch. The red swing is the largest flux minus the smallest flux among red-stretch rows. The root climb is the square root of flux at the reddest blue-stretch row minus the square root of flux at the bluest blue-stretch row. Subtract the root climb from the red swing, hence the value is 1.7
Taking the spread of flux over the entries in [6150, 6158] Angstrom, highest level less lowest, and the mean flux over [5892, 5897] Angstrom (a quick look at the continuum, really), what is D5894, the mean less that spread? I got 2.3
